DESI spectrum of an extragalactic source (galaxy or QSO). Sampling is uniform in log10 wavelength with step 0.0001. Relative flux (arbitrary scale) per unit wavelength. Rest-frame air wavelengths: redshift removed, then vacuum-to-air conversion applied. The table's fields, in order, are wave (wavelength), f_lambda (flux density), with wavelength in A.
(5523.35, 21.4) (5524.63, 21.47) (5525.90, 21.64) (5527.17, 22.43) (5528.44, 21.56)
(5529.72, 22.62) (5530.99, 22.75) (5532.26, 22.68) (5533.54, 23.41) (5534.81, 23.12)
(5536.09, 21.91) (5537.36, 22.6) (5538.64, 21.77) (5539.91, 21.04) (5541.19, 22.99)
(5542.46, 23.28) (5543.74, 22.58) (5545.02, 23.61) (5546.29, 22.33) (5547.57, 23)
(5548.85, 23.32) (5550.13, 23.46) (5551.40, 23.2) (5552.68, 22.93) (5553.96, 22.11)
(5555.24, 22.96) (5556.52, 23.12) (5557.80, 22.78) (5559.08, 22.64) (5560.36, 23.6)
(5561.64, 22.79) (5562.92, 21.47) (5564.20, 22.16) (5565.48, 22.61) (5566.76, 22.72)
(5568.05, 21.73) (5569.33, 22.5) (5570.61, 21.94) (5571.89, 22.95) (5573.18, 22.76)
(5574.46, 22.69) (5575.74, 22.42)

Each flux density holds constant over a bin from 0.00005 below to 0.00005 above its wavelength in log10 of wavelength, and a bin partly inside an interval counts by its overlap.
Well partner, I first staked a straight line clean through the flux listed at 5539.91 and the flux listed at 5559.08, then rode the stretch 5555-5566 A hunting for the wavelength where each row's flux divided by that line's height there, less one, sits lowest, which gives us 5562.92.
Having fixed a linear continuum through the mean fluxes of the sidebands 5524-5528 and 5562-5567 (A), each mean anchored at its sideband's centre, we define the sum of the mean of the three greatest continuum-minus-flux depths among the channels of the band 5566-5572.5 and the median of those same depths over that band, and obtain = 0.0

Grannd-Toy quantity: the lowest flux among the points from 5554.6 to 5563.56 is 21.47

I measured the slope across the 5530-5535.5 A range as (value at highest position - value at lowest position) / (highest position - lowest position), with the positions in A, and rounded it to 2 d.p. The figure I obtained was 0.10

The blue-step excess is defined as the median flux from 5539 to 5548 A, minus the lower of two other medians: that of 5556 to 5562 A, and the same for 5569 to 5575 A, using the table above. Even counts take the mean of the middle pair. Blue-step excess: 0.30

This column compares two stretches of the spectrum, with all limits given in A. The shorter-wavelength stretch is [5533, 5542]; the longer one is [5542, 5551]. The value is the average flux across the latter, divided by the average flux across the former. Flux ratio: 1.03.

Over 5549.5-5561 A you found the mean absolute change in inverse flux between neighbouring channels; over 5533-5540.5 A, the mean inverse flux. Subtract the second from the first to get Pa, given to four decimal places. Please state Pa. -0.0440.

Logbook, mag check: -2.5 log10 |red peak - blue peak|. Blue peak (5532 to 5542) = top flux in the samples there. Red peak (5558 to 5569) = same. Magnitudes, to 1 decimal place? 1.8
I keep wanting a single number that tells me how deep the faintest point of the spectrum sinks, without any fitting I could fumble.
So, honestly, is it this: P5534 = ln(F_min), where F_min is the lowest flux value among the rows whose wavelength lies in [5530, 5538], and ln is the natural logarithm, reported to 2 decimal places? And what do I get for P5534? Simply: 3.09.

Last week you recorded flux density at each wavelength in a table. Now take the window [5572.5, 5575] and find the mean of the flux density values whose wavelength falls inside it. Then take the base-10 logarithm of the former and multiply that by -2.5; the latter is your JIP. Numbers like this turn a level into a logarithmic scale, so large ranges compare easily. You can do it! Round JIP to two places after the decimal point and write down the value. -3.39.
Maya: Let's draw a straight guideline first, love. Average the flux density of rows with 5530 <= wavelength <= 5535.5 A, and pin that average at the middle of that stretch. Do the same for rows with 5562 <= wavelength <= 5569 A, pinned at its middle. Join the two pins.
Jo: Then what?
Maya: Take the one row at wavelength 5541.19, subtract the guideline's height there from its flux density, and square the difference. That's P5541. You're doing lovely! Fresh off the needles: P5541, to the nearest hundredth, 0.05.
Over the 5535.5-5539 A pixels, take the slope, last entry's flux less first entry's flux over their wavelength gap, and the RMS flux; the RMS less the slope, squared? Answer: 491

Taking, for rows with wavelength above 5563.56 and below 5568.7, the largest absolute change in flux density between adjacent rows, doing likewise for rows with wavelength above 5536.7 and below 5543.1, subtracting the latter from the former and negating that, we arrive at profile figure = 1.0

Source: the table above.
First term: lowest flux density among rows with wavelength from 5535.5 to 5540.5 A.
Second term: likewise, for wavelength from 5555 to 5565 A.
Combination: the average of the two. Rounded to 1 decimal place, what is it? 21.3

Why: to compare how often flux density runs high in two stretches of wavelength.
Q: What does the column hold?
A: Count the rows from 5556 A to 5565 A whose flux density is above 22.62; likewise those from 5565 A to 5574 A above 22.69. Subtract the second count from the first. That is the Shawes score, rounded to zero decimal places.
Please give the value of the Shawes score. 2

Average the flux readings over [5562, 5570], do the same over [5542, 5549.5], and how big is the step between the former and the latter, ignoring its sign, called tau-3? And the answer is 0.8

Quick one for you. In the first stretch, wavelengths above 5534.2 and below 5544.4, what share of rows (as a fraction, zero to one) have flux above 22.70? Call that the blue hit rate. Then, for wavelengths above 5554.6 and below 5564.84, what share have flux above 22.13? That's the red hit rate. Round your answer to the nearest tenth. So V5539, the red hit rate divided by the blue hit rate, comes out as 2.3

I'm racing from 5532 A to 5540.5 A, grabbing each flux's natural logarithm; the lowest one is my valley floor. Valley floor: 3.046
